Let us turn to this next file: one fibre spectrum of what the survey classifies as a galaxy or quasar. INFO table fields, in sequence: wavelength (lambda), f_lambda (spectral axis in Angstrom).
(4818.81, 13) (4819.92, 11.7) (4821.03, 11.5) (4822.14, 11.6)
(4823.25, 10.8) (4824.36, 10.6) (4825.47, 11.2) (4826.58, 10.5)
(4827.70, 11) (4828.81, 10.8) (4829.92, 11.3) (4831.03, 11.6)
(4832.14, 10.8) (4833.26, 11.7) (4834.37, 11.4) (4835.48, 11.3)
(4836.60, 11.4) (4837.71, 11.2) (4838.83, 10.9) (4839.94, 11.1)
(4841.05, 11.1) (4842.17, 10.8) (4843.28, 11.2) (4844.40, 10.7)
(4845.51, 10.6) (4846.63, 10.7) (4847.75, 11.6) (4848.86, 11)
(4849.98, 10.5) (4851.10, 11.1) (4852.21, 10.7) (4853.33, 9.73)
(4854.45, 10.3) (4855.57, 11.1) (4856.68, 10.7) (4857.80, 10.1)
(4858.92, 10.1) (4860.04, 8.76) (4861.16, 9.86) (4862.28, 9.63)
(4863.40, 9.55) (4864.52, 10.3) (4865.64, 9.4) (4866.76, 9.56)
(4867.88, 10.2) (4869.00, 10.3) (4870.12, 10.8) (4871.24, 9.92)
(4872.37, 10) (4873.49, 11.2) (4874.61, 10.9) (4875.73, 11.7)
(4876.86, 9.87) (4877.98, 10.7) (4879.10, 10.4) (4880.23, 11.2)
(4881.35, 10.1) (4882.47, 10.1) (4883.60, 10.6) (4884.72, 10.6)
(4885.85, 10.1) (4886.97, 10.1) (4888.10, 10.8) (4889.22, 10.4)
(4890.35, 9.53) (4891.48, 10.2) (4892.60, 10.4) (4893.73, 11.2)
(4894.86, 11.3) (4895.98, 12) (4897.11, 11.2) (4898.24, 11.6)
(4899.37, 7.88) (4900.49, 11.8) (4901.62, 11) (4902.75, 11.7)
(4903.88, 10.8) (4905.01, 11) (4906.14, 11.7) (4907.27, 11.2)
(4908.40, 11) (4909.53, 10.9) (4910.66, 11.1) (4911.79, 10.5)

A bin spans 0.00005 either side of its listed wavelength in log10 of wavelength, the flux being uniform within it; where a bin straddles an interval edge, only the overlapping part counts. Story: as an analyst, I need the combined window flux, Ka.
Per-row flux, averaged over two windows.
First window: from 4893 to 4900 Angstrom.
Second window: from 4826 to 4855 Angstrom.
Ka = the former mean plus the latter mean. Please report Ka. 21.8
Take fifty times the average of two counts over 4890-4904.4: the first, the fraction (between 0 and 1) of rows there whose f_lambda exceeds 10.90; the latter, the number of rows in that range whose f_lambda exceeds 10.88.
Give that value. 215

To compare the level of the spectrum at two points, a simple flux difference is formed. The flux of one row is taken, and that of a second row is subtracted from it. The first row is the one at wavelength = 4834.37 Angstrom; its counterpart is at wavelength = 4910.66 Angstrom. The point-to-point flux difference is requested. 0.30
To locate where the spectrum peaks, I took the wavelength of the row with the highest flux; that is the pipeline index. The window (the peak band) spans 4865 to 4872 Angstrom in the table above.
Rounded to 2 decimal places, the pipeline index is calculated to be 4870.12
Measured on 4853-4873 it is 4855.57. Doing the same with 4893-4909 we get 4895.98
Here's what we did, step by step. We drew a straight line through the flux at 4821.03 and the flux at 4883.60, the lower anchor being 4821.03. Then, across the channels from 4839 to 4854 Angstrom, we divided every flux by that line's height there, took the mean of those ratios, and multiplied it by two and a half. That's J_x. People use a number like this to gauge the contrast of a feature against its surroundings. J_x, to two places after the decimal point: 2.43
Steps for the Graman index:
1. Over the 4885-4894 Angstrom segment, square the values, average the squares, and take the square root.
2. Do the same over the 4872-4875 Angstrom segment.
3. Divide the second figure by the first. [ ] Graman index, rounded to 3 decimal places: 1.035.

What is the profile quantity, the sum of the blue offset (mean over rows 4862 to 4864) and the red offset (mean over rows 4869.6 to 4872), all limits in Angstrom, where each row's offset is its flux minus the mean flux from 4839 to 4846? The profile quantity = -1.9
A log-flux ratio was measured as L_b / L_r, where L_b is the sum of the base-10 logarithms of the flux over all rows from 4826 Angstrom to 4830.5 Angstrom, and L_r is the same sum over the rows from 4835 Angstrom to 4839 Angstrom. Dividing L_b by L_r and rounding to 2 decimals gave 0.99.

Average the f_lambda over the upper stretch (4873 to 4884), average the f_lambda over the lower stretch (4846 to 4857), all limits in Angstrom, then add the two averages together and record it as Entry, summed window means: 21.4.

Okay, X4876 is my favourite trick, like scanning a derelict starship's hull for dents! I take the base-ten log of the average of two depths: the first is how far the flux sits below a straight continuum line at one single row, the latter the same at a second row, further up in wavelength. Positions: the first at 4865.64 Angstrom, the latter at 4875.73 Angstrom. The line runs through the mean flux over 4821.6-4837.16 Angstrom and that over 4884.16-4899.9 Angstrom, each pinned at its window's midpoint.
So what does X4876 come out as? -0.7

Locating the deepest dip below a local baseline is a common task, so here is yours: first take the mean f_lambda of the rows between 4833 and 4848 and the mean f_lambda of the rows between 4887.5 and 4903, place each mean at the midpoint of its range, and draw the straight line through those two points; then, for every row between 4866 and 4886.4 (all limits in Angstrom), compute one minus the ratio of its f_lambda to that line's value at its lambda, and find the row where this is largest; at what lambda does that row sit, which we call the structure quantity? 4866.76 Angstrom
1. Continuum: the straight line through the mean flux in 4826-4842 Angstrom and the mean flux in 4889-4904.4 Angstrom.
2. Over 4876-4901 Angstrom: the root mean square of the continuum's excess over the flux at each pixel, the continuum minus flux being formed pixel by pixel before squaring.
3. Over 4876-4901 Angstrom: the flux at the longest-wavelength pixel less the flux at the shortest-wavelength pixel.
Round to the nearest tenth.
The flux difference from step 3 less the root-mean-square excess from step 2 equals 1.0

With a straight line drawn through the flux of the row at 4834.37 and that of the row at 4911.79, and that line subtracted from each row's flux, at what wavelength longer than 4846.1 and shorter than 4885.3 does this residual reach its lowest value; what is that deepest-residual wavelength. 4860.04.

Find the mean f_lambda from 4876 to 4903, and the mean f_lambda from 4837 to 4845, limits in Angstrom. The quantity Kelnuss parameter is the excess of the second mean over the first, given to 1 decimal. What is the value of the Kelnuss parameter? 0.4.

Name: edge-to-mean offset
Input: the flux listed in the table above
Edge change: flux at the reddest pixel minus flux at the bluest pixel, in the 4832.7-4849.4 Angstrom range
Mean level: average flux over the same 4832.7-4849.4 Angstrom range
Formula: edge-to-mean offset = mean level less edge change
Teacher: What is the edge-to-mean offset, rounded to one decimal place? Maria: 11.8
